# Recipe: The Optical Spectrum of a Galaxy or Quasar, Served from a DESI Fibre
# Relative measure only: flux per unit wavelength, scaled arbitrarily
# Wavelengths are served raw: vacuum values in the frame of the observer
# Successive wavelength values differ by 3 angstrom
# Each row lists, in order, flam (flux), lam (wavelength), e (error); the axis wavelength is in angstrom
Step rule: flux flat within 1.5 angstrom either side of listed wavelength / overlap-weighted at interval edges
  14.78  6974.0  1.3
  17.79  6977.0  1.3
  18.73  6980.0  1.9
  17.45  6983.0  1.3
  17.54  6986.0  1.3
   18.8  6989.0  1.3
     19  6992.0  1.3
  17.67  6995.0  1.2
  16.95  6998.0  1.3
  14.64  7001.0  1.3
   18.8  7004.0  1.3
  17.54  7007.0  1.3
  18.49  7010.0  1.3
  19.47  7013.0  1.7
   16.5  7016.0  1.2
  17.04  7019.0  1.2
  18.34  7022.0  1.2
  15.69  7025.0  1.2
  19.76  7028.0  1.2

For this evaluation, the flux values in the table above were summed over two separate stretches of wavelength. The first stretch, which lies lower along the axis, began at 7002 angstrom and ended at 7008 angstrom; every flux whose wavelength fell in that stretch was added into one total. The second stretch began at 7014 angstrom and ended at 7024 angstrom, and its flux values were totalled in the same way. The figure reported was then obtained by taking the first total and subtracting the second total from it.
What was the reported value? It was -16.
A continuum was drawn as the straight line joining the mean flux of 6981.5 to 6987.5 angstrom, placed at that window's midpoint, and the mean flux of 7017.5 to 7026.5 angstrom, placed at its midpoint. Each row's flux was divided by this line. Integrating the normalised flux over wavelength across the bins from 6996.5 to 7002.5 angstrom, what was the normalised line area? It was 5.48 angstrom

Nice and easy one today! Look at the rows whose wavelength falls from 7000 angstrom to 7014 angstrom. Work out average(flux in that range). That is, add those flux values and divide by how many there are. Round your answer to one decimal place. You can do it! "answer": 17.8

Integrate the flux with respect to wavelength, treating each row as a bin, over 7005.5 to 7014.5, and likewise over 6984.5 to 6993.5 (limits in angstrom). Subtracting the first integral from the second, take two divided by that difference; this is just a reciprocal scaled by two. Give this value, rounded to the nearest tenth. -4.2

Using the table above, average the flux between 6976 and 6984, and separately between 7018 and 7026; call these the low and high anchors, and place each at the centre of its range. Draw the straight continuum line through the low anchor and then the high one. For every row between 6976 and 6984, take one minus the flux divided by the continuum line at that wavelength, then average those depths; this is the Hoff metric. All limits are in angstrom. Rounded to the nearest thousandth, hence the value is 0.000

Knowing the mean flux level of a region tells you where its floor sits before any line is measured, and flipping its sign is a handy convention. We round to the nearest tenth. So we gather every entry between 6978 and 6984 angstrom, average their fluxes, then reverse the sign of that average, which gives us -18.1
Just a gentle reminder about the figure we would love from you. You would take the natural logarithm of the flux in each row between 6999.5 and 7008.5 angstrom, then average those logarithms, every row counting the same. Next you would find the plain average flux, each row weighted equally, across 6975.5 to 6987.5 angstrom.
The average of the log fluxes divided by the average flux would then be 0.1582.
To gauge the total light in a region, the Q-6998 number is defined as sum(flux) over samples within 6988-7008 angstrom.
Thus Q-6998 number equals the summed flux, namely 123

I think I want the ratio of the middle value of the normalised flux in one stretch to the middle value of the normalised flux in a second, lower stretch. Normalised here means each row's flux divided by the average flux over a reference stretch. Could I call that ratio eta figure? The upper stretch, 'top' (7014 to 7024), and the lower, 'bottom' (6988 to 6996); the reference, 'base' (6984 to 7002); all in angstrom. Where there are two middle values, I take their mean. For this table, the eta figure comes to 0.91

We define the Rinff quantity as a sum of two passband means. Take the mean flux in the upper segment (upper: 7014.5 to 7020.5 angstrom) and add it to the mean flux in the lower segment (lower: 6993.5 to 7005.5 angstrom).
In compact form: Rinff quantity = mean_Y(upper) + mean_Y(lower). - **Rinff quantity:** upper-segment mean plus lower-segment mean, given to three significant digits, 33.8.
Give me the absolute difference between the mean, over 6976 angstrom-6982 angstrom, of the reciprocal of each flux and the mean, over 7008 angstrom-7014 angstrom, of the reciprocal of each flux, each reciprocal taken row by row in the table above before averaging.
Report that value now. 0.002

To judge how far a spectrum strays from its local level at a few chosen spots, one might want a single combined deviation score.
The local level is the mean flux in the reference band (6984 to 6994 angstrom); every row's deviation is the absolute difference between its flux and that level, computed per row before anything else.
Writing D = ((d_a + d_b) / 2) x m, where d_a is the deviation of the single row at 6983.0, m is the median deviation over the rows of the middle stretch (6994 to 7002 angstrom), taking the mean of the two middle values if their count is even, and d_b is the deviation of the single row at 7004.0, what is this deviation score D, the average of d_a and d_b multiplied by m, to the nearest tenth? 1.0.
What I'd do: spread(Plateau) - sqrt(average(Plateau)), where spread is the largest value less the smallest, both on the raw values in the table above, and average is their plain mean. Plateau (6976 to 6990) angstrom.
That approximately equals -2.9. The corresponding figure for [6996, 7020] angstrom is 0.7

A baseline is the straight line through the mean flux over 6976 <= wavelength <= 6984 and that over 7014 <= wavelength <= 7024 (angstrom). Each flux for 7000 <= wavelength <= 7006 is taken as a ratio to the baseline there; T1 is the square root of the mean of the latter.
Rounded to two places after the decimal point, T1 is 0.98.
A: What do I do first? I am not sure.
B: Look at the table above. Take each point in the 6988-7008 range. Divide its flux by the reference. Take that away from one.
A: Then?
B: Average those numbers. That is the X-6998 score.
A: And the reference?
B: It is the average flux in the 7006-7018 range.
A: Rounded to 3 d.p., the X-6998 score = 0.021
